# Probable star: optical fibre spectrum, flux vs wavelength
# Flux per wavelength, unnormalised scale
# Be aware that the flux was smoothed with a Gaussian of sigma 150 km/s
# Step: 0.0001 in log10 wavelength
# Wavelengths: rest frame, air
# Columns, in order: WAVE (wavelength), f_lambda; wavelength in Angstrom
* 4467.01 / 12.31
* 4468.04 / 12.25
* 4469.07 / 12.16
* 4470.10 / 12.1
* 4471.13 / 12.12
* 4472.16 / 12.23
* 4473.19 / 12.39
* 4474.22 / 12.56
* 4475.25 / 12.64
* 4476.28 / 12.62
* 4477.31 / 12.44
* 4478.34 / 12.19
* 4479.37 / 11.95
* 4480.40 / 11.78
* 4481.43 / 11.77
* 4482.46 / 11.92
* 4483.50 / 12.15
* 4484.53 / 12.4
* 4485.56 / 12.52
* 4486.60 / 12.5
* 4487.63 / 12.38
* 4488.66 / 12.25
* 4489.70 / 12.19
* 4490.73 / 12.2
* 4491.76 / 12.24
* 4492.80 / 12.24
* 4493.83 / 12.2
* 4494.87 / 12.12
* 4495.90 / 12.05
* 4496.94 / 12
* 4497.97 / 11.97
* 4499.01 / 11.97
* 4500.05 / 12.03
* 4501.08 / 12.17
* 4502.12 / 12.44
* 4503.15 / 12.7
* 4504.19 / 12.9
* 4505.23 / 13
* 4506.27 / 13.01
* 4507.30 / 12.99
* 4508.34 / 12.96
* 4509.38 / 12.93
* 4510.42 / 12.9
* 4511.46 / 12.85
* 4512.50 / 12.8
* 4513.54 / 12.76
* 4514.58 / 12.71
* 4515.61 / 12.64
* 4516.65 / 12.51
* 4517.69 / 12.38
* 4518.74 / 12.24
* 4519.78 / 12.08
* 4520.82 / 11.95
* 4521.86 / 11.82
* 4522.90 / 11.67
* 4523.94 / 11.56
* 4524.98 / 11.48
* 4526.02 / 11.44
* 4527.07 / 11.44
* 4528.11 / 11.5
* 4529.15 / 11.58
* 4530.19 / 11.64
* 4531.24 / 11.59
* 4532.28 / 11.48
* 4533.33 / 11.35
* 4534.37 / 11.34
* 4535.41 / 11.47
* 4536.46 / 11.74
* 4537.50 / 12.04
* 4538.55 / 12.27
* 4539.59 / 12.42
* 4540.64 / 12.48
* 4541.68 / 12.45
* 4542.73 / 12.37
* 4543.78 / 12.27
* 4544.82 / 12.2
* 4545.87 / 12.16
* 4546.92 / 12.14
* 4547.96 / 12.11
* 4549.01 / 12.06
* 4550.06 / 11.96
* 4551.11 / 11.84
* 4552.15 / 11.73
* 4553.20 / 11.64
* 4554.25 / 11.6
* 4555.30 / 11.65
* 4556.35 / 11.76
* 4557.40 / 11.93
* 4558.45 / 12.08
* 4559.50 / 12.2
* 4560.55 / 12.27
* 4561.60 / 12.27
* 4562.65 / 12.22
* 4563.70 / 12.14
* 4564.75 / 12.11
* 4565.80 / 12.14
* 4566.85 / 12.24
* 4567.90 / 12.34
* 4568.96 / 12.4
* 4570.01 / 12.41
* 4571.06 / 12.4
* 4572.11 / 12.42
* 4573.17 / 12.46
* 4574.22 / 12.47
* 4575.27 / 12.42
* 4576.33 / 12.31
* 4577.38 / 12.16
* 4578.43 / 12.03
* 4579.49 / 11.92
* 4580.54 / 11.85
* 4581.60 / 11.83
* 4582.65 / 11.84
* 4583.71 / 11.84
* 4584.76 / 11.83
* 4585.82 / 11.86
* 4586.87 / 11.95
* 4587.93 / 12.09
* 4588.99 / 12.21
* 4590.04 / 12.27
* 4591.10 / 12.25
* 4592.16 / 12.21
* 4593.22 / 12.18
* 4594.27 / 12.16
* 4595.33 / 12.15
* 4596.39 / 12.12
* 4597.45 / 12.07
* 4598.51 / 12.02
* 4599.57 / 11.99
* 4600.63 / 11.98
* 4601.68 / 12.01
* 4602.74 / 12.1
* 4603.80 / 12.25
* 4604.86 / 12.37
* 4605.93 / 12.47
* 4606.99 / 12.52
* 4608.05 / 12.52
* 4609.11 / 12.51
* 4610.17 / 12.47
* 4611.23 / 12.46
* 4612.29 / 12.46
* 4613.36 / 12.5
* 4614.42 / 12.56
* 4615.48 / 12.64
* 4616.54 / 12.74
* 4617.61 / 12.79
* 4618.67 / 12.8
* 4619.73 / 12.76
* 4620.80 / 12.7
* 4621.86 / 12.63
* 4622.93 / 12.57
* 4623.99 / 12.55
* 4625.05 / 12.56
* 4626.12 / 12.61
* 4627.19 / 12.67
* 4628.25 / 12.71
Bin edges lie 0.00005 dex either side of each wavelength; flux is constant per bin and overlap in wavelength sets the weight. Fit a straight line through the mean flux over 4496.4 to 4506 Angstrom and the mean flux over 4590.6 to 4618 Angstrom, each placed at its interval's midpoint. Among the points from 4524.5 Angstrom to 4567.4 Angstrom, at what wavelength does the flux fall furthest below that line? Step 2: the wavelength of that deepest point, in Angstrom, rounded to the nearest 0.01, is 4534.37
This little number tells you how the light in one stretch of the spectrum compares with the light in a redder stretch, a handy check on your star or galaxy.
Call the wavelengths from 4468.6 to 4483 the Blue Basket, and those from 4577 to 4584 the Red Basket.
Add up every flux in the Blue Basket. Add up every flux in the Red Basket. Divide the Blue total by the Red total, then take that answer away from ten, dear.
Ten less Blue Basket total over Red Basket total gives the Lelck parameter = 8.0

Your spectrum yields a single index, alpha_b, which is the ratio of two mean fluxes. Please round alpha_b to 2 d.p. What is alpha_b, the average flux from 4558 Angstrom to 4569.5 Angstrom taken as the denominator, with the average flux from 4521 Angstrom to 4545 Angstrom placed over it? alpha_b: 0.97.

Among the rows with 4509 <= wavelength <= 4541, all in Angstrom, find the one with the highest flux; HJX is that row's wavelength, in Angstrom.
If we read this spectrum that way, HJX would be 4509.38 Angstrom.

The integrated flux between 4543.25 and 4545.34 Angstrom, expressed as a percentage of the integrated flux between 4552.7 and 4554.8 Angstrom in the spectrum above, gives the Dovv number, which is 105.1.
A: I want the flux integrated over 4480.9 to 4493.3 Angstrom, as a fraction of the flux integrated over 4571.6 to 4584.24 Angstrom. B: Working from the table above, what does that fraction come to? 0.99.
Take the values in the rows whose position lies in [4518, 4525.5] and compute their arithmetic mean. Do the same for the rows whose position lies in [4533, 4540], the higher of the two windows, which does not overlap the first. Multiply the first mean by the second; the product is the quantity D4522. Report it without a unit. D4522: 140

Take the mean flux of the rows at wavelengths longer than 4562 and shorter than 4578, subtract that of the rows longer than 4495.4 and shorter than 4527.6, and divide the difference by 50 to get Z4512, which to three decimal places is 0.000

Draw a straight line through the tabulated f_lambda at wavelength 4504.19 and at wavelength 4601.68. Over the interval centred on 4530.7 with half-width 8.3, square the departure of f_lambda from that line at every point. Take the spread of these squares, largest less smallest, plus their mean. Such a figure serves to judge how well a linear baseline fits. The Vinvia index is 2.7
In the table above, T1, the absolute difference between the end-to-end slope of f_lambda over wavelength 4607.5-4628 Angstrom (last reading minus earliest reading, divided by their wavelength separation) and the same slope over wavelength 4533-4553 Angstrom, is 0.01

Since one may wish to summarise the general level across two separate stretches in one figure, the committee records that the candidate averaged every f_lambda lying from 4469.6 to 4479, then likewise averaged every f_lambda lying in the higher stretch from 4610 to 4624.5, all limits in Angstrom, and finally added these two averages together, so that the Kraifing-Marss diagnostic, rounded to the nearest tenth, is 25.0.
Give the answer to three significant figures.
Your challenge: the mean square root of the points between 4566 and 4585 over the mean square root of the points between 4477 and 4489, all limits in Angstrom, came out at 1.00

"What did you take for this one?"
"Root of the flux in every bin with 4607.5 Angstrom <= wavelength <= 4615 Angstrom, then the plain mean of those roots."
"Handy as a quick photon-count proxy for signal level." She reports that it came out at 3.54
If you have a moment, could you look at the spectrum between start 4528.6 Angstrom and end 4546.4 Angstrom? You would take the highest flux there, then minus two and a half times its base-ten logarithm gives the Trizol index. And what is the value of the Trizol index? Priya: -2.74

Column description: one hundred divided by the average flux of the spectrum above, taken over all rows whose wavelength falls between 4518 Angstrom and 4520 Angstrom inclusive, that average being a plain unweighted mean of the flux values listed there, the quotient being 8.2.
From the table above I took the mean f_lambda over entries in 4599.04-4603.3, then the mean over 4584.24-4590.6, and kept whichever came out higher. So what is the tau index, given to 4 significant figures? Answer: 12.04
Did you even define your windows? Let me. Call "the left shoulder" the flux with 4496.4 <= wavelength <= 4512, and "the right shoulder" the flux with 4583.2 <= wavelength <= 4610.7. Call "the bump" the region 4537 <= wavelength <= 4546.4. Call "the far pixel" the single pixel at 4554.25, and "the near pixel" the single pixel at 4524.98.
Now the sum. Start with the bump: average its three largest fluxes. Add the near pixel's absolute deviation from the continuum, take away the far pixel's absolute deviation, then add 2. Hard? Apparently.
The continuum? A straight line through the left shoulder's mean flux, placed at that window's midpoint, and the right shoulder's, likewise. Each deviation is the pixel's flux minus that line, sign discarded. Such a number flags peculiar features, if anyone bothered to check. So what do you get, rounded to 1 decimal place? 14.7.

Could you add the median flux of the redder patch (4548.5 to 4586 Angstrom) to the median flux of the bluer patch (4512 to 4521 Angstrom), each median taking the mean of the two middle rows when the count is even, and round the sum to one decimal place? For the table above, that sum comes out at 24.6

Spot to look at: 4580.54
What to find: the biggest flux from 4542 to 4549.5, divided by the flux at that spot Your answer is 1.04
